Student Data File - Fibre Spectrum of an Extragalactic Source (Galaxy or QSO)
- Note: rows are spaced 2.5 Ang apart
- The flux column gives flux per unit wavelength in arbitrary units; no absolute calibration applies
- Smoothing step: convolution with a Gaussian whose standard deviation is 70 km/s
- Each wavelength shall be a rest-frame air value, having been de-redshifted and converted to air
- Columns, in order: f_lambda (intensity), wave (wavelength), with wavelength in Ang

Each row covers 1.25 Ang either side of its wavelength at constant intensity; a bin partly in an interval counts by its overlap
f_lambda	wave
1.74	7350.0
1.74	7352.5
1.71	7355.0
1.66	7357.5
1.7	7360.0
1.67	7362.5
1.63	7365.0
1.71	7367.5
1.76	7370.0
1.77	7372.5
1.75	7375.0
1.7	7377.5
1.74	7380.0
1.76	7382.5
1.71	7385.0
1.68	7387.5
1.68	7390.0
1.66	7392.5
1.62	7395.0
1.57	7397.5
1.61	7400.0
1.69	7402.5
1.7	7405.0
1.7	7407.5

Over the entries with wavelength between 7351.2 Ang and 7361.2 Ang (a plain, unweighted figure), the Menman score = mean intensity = 1.70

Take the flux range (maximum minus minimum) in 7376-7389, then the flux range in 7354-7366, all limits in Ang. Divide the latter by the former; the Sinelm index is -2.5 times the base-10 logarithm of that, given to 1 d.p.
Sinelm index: 0.0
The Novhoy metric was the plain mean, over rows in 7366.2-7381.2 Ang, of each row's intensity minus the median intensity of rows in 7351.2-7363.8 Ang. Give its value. 0.04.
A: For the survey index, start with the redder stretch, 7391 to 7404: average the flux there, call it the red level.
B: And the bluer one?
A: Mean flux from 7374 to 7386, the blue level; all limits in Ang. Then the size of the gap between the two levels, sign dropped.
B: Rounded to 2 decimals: 0.10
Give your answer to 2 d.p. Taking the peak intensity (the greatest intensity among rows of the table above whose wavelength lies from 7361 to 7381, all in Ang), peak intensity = 1.77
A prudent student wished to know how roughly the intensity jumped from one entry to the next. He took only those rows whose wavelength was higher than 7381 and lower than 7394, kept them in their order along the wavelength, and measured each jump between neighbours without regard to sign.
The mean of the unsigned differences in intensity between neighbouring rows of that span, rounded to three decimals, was 0.025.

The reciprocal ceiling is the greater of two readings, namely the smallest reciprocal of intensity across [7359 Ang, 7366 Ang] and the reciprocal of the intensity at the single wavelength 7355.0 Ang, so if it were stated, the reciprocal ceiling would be 0.588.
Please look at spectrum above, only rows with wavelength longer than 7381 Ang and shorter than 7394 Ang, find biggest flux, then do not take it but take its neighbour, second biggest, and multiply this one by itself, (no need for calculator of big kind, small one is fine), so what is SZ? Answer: 2.92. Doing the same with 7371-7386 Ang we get 3.10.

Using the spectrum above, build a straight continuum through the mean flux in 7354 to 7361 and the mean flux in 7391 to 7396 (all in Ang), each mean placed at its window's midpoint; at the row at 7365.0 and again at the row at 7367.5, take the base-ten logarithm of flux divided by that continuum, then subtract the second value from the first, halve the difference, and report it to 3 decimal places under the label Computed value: -0.011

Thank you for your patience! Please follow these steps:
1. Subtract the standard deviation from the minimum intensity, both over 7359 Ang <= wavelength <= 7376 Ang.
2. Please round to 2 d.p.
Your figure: 1.58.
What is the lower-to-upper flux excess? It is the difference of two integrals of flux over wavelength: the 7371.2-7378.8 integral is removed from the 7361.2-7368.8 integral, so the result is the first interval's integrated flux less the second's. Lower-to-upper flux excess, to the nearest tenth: -0.5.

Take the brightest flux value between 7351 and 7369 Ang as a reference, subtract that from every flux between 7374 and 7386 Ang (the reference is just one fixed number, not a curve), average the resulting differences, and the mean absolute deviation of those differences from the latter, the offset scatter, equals 0.022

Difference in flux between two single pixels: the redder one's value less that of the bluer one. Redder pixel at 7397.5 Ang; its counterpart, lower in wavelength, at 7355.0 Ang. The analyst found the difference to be -0.14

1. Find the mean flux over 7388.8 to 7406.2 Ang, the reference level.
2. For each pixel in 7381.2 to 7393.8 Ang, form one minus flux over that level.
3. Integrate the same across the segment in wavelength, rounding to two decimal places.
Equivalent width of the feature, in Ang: -0.39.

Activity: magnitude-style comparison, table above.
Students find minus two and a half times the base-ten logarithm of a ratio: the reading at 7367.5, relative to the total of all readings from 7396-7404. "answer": 1.14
